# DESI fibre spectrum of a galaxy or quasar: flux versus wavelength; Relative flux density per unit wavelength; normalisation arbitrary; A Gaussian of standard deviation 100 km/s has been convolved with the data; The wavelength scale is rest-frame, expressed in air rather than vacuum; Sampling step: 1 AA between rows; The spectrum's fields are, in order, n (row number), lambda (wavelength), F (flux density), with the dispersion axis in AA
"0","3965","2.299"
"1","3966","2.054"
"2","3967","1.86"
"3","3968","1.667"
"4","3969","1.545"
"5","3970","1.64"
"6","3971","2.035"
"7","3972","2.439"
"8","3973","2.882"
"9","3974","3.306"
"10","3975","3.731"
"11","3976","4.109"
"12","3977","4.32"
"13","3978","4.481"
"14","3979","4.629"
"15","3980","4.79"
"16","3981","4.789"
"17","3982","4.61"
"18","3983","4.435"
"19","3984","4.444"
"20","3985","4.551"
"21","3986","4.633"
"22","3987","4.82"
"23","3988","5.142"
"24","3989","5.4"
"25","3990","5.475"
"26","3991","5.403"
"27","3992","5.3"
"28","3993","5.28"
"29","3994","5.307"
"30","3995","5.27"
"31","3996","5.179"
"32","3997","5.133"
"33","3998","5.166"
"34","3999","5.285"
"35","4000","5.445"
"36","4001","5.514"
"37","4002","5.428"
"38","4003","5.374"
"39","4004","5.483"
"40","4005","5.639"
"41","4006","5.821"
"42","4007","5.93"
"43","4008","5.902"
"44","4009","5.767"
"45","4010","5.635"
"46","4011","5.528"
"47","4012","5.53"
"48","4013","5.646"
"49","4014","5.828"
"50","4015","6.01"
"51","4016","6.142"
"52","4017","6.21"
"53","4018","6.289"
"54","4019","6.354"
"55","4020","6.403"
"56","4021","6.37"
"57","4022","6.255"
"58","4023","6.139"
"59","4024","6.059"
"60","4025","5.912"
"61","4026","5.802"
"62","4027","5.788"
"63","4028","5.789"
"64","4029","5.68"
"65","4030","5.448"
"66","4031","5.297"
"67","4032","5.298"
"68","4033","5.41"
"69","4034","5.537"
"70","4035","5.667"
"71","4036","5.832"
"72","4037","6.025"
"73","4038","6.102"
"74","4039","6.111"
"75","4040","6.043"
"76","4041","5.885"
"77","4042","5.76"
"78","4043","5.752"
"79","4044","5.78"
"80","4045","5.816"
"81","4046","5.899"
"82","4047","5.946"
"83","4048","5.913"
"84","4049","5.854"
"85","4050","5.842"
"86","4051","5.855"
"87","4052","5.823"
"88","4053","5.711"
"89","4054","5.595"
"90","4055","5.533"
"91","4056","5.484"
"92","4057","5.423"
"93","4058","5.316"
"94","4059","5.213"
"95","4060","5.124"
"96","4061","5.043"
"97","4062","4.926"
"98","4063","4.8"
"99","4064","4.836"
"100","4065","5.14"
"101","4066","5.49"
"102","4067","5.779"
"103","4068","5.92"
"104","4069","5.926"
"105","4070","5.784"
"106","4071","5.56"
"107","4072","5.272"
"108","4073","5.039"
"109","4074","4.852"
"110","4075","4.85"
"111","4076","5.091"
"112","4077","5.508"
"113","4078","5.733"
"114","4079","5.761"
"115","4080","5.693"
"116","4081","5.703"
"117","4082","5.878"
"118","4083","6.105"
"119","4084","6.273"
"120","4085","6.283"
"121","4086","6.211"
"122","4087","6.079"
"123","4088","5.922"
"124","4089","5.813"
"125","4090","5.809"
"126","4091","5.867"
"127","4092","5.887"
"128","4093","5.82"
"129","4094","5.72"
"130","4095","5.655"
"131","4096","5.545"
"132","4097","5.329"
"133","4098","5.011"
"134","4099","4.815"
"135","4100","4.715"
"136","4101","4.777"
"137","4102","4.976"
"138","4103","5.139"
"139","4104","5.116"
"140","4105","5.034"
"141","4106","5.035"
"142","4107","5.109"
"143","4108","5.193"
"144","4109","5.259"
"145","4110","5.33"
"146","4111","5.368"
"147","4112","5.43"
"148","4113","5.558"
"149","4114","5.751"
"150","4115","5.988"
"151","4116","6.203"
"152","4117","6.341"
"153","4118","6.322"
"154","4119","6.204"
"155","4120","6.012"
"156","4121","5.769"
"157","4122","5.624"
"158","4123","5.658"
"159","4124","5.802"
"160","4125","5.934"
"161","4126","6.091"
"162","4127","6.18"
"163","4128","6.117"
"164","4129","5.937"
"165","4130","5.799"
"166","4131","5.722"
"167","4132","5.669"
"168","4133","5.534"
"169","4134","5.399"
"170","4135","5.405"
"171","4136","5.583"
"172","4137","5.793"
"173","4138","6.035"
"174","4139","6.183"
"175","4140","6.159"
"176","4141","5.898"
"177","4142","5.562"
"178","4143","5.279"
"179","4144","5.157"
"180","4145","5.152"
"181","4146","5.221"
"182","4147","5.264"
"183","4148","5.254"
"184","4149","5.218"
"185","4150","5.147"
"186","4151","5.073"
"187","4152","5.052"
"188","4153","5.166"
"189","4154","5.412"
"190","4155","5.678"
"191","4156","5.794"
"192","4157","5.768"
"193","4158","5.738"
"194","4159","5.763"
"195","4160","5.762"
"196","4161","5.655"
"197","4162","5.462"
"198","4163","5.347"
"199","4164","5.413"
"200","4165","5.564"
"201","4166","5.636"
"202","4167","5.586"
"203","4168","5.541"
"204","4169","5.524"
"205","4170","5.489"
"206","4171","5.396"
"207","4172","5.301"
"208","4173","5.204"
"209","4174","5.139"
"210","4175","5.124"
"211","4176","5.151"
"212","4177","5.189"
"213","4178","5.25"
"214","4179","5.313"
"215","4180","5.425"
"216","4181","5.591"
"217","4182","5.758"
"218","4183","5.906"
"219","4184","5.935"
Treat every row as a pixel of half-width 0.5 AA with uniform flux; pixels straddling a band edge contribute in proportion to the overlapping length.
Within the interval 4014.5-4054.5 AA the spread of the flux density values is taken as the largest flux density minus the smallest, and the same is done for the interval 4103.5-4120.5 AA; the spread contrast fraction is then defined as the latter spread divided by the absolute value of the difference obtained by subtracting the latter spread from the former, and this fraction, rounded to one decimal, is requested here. 6.5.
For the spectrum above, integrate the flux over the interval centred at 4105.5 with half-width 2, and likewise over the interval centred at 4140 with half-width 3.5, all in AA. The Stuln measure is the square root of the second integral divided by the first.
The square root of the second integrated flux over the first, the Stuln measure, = 1.42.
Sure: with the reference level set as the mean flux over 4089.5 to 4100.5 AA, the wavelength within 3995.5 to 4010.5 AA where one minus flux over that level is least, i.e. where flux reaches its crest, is 4007 AA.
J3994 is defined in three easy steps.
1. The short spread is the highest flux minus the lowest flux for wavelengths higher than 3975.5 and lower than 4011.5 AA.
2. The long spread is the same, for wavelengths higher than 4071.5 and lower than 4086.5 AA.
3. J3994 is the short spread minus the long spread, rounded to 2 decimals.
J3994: 0.39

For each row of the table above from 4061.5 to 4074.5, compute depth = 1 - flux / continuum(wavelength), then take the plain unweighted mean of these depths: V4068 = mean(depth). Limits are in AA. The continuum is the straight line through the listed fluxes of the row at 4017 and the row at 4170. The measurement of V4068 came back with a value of 0.11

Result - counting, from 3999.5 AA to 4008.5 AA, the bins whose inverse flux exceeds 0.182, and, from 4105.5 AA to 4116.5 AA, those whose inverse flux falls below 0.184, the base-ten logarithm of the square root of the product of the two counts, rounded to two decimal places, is 0.60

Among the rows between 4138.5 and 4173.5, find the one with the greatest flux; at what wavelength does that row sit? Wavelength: 4139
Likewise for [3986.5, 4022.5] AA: 4020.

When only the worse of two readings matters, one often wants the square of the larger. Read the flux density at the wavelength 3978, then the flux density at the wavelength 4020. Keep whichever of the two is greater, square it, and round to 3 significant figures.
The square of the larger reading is 41.0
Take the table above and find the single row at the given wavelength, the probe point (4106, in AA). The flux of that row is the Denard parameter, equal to 5.035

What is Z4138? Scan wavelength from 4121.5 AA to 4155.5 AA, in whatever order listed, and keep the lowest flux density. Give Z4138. 5.052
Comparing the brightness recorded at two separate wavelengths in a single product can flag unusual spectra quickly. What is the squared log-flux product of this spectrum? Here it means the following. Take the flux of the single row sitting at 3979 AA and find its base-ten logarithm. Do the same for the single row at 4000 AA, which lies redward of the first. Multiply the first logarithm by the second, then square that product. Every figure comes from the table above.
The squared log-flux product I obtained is 0.24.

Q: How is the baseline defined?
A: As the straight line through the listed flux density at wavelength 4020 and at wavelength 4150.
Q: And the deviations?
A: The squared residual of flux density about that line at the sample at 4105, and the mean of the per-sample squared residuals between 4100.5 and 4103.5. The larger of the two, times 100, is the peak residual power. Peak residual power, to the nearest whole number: 44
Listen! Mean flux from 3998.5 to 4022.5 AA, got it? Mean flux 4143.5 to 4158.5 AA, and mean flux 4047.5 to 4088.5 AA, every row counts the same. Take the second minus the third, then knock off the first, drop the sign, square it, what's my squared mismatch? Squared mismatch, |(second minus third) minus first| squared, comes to 37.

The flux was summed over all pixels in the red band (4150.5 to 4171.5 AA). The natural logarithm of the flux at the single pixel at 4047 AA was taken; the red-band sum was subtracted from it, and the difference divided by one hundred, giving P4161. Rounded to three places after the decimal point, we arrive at -1.140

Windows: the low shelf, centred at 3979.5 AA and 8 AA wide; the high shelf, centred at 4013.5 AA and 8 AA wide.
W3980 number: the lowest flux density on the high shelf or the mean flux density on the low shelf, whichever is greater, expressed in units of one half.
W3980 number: 11.1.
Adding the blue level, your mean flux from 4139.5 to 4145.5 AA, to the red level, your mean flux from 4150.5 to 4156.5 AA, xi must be 10.9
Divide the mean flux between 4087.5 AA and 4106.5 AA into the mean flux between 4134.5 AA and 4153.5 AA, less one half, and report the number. 0.516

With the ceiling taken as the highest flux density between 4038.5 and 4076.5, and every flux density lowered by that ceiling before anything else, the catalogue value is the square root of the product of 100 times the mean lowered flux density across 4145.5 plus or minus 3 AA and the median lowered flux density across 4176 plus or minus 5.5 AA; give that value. 8.8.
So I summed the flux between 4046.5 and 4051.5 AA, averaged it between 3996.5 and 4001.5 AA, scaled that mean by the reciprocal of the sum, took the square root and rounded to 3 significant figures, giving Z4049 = 0.425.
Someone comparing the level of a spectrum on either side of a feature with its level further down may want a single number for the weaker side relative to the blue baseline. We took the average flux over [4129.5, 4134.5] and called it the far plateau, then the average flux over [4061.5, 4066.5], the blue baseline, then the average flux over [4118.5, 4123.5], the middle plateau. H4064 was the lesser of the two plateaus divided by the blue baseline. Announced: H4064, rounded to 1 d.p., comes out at 1.1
